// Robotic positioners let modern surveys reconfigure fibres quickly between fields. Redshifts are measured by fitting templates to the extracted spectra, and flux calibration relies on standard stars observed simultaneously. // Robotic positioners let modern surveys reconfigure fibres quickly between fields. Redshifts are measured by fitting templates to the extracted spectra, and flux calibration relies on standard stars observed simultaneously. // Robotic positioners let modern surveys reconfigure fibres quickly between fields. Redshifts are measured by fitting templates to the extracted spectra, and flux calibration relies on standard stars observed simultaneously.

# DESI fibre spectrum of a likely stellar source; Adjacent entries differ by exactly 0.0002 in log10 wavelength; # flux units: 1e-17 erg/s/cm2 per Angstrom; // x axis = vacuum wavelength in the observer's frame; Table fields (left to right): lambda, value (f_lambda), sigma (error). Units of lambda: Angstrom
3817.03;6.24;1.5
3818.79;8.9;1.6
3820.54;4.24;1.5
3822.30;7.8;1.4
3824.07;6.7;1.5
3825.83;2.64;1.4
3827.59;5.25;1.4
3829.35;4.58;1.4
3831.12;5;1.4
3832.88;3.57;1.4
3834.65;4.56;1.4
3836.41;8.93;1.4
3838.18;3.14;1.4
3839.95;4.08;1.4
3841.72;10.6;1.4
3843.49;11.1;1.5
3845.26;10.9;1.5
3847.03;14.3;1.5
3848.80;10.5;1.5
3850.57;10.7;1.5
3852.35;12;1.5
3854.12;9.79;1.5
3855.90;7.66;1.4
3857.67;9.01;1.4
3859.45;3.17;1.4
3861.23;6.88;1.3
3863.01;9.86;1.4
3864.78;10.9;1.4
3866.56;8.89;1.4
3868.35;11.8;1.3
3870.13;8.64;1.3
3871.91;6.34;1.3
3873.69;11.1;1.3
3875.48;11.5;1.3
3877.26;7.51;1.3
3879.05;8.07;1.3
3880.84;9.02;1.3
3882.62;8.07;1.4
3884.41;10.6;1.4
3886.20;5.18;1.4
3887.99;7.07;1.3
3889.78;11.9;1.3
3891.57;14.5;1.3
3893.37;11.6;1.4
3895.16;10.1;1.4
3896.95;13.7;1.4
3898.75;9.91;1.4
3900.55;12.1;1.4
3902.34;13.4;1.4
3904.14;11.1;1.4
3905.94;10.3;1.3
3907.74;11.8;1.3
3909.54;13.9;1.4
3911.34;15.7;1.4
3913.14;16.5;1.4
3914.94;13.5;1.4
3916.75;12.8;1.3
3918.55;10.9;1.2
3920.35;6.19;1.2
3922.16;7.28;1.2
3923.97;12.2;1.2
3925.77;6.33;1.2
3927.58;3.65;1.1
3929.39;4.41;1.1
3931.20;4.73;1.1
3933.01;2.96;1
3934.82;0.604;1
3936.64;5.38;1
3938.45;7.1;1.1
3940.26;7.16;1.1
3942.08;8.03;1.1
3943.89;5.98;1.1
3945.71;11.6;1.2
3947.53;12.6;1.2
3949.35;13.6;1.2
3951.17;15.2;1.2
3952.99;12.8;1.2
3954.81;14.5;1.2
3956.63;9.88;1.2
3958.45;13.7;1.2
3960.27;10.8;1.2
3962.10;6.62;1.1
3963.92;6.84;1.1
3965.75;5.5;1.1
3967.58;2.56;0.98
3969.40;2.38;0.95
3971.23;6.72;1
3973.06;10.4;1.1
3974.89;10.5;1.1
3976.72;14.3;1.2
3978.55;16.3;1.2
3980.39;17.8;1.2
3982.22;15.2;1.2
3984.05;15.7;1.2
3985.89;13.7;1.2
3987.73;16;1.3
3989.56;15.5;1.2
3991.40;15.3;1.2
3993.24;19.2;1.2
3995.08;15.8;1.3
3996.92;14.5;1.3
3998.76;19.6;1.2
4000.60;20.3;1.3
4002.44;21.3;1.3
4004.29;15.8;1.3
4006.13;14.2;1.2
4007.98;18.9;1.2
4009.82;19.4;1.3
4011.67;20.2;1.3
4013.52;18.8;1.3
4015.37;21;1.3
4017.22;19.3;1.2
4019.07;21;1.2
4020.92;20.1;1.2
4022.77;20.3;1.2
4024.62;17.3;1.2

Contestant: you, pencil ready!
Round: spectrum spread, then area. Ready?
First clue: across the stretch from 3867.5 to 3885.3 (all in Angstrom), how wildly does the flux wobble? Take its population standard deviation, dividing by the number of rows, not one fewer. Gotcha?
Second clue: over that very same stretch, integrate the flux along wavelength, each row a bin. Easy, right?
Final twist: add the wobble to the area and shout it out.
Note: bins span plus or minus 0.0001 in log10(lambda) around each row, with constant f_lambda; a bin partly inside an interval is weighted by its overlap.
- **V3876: 167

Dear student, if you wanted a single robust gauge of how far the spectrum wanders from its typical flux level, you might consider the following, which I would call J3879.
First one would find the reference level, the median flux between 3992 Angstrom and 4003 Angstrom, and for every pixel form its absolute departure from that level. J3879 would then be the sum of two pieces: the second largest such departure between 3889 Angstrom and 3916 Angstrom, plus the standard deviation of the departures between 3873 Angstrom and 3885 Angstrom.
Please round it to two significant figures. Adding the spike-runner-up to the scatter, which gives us 11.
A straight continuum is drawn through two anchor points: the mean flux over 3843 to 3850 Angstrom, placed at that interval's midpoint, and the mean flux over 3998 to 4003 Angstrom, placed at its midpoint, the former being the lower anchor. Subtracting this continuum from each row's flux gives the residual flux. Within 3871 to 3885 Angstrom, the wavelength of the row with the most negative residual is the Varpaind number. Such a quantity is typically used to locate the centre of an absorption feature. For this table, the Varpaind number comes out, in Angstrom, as 3871.91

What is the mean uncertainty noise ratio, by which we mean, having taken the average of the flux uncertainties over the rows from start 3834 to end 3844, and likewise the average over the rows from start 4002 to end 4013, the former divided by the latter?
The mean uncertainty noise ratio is 1.12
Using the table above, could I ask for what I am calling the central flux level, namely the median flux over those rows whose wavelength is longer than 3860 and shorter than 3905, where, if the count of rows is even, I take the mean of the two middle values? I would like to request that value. 10.1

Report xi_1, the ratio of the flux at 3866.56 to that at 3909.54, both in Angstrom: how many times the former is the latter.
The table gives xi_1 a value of 0.64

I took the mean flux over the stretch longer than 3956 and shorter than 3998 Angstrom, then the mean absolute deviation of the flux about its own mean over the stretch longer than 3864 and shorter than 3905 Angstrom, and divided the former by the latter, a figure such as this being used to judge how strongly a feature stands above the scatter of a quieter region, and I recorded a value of 6.1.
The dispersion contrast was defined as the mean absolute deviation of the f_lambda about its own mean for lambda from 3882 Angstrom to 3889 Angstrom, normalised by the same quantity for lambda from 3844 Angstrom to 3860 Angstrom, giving 0.76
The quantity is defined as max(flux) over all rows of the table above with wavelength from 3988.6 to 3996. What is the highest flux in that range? 19.2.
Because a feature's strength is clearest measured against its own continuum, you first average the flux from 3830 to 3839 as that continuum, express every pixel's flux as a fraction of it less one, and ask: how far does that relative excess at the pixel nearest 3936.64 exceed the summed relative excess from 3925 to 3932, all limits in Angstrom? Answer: 0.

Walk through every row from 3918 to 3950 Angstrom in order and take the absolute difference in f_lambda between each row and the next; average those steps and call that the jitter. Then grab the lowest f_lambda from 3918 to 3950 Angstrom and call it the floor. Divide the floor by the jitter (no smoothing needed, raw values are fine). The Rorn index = 0.25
